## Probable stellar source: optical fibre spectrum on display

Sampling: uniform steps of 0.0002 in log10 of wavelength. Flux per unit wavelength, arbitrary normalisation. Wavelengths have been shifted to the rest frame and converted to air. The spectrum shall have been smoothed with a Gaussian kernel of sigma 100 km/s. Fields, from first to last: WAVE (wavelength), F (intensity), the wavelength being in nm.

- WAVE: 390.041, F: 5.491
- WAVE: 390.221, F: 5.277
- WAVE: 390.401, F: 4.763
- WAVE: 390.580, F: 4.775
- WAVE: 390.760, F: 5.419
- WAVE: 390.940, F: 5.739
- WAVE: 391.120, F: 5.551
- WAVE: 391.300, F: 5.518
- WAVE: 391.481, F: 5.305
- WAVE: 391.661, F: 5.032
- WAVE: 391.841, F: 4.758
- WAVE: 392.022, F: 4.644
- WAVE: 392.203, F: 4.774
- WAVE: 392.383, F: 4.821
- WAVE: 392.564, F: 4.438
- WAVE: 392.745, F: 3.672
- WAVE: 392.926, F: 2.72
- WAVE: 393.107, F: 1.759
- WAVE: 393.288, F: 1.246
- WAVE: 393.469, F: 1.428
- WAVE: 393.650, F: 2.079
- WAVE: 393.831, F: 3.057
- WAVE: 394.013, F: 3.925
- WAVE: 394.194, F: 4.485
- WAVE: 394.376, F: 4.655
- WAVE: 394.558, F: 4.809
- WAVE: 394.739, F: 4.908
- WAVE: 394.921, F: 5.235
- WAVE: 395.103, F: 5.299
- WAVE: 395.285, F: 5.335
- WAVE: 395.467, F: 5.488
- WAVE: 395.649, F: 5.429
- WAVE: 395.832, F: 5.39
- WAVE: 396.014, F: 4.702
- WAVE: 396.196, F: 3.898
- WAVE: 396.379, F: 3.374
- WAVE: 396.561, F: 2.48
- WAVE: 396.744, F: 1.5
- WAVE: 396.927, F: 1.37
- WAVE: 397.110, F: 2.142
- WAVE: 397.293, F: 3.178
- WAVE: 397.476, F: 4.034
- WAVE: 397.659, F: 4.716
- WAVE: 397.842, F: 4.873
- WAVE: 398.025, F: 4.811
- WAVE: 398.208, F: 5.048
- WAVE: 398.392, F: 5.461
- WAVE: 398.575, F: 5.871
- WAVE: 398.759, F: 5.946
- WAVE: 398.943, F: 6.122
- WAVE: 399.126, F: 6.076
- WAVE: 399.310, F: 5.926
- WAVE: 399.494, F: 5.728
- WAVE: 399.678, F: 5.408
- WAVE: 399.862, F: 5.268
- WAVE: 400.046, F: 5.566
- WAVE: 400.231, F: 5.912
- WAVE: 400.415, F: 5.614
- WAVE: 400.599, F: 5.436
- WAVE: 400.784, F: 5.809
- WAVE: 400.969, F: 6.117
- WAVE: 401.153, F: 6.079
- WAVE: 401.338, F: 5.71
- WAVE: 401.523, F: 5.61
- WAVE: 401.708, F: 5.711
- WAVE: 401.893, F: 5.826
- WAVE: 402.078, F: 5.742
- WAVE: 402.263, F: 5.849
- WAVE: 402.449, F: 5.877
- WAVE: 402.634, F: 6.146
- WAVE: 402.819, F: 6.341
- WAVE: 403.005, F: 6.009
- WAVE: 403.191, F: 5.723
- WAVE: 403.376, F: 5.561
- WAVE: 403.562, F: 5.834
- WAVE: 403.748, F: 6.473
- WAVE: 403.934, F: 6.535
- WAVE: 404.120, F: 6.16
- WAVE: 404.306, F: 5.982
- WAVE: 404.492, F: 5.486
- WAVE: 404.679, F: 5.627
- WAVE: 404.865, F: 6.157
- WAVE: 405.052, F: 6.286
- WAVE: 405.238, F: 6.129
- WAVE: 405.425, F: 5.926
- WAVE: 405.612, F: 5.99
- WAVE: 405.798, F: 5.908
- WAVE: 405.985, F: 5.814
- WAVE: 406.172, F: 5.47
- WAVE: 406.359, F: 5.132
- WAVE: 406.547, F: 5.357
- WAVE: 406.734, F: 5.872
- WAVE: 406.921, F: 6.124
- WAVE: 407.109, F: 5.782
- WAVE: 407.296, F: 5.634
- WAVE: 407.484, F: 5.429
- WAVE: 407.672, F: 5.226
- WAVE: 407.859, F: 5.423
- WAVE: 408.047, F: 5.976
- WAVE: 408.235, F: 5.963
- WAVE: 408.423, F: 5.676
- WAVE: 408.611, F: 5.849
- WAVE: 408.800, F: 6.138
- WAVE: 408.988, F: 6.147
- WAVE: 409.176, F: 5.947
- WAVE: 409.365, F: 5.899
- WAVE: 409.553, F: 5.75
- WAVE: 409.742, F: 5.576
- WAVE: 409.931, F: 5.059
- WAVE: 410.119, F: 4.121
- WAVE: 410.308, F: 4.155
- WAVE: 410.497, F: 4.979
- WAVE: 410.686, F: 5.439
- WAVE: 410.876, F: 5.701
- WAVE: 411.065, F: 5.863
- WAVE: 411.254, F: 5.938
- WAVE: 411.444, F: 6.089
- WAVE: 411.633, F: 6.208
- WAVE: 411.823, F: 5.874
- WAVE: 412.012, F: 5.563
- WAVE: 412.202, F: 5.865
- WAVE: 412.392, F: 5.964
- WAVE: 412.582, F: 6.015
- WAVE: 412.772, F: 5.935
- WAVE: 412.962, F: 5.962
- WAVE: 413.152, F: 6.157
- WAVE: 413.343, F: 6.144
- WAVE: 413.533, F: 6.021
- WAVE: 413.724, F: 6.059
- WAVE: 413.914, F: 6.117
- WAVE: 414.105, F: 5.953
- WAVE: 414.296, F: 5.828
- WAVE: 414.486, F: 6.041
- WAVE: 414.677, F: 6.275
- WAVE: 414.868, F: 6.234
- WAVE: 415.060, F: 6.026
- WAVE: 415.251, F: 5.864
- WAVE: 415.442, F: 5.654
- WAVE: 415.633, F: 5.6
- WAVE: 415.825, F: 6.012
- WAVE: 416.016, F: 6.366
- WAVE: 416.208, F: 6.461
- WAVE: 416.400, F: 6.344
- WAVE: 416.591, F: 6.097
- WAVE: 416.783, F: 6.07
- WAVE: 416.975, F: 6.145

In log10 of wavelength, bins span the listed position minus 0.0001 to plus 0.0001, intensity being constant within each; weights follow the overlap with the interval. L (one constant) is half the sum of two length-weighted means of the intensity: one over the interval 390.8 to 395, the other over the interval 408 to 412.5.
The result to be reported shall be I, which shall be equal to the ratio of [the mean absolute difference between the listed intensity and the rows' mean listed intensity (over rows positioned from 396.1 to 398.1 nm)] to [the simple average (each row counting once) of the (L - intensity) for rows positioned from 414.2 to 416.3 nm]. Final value -0.9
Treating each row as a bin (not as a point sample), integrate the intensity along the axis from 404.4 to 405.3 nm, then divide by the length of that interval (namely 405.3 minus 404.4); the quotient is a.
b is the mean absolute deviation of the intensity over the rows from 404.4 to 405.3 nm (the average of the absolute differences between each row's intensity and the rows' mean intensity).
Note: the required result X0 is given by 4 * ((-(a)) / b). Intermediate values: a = 5.9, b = 0.30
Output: -78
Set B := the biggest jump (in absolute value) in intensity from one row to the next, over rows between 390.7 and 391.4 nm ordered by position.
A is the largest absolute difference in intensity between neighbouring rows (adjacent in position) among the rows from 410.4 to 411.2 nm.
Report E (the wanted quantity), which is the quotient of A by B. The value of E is 1.4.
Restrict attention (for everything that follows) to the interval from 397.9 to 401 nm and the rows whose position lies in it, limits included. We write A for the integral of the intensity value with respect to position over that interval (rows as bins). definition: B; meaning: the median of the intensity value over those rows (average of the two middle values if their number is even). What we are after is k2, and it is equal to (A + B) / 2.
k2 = 12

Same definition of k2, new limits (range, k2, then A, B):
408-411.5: 13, 19.5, 5.85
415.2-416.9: 8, 10.3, 6.07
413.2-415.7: 11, 15.0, 6.03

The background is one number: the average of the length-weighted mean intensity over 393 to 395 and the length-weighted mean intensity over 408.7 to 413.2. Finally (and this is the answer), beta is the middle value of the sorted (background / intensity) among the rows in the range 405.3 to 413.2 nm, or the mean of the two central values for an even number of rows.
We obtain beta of 0.77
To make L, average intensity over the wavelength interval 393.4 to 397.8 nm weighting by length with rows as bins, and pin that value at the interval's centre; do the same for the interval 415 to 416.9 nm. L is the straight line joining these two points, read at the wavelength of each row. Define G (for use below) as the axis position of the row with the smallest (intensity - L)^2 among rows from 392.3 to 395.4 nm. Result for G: 392.745 nm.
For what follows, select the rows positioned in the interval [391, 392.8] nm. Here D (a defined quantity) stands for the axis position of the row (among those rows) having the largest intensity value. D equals 391.120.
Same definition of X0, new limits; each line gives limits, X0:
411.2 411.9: -199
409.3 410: -87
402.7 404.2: -82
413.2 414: -538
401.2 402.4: -358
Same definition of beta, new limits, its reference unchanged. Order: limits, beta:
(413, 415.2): 0.75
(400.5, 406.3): 0.77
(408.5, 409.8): 0.77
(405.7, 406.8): 0.81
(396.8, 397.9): 1.28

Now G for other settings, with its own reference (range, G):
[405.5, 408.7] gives 407.672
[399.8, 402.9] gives 399.862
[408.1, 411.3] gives 410.686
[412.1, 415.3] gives 414.296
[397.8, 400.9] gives 398.025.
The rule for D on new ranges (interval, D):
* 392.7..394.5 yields 394.376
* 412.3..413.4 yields 413.152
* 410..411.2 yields 411.065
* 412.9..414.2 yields 413.152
